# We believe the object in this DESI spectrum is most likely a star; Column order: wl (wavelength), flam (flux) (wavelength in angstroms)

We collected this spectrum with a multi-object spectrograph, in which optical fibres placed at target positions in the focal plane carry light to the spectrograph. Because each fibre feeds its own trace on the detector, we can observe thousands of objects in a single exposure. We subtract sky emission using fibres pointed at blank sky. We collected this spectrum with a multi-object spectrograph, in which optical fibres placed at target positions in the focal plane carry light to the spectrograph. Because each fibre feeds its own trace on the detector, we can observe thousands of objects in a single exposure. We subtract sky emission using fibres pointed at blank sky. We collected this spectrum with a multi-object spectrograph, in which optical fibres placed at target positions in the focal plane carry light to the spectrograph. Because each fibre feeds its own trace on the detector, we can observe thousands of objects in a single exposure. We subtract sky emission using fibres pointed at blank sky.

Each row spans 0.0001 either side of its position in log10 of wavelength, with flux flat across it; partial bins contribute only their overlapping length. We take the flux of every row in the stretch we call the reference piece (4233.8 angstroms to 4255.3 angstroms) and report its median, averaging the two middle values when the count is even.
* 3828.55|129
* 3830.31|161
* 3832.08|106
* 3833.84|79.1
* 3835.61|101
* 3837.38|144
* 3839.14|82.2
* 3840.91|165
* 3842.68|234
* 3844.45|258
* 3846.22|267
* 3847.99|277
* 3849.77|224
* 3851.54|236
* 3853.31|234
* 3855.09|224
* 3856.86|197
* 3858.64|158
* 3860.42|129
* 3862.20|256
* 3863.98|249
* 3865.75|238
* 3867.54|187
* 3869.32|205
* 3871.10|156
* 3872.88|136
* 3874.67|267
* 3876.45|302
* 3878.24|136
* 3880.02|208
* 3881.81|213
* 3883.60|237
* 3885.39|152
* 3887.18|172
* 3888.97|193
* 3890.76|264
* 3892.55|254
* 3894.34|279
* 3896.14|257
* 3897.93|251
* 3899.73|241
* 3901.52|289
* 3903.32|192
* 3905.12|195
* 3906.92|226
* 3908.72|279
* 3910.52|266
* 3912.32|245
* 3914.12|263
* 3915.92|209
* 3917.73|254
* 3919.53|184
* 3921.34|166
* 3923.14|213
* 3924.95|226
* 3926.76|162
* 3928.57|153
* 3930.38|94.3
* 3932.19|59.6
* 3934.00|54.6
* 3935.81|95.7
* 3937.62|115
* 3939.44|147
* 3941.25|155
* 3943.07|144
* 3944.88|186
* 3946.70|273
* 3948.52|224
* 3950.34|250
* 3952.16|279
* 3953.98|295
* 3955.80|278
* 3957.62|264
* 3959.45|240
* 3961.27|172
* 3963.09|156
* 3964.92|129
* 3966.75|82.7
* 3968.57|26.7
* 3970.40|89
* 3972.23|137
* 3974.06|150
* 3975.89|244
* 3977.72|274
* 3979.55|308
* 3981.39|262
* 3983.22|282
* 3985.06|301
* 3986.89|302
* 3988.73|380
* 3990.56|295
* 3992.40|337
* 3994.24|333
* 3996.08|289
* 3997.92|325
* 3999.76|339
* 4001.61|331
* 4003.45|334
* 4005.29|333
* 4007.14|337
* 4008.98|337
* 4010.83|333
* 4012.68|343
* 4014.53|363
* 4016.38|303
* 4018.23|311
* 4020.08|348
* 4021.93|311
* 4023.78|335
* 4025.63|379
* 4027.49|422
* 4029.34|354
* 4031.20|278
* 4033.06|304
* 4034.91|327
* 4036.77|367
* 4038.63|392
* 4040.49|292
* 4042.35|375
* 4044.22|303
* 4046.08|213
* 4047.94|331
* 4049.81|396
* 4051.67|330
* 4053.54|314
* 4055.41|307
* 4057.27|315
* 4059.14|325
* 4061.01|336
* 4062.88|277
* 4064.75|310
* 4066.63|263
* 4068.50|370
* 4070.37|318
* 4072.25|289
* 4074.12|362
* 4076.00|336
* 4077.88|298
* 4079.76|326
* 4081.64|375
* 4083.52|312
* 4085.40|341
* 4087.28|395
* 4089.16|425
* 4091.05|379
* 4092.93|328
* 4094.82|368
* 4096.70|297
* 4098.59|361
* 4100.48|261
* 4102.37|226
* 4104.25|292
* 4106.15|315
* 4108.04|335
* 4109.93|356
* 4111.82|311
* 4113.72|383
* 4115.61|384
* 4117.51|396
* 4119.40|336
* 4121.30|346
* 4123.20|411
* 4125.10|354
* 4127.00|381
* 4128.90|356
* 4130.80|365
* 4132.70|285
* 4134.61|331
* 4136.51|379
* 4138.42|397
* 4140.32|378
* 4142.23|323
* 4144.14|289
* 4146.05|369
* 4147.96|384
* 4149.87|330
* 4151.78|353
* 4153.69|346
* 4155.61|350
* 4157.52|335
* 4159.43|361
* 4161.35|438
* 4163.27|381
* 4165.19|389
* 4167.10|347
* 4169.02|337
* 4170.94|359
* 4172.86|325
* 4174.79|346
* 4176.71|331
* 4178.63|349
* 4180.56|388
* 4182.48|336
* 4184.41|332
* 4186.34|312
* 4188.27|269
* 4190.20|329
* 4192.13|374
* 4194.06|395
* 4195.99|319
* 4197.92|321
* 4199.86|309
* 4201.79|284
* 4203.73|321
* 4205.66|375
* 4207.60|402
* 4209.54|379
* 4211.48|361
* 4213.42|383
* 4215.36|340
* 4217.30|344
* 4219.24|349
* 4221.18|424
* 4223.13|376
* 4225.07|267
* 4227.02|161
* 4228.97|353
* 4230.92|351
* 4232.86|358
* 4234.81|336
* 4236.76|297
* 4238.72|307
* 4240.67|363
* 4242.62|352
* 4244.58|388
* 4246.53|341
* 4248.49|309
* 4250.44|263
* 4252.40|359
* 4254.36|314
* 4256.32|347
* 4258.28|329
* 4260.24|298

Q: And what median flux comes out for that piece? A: 336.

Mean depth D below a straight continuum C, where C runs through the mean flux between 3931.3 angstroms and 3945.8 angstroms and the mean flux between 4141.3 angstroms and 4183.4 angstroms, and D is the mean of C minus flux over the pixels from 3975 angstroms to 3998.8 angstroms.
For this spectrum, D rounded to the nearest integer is -132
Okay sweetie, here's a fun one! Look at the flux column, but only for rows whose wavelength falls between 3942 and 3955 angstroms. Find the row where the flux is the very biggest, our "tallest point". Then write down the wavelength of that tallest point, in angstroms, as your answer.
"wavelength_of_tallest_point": 3953.98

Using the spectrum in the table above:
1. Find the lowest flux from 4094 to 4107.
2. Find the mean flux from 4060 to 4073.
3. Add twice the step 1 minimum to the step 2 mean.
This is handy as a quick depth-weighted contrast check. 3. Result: 761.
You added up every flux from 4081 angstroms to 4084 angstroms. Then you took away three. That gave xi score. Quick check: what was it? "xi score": 684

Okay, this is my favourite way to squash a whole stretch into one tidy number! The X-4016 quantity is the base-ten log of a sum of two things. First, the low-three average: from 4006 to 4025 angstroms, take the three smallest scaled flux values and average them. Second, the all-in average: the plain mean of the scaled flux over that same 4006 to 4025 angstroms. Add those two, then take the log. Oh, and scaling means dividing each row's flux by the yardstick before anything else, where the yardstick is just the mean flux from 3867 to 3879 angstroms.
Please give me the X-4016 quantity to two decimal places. 0.51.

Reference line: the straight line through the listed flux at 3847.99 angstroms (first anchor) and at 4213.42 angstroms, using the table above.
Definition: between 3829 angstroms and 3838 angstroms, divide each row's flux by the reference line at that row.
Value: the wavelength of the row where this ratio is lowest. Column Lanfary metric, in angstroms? 3833.84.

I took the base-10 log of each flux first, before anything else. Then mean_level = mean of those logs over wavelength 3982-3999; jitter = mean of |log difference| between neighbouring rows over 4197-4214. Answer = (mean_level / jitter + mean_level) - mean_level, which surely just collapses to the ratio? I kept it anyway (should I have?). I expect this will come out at 72.3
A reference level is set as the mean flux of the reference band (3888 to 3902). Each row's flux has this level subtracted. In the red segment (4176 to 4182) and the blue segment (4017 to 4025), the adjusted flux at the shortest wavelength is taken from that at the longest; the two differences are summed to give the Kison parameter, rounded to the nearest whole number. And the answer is 81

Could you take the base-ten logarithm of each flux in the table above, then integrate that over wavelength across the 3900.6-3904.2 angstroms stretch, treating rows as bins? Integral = 8.5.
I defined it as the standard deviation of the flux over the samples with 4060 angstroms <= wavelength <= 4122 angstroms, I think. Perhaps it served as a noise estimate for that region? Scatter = 44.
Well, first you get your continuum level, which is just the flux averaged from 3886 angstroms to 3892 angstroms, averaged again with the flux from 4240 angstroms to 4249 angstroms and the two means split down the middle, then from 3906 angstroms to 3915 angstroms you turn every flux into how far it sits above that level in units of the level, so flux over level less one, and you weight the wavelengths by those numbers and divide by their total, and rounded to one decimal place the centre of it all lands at 3909.9 angstroms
